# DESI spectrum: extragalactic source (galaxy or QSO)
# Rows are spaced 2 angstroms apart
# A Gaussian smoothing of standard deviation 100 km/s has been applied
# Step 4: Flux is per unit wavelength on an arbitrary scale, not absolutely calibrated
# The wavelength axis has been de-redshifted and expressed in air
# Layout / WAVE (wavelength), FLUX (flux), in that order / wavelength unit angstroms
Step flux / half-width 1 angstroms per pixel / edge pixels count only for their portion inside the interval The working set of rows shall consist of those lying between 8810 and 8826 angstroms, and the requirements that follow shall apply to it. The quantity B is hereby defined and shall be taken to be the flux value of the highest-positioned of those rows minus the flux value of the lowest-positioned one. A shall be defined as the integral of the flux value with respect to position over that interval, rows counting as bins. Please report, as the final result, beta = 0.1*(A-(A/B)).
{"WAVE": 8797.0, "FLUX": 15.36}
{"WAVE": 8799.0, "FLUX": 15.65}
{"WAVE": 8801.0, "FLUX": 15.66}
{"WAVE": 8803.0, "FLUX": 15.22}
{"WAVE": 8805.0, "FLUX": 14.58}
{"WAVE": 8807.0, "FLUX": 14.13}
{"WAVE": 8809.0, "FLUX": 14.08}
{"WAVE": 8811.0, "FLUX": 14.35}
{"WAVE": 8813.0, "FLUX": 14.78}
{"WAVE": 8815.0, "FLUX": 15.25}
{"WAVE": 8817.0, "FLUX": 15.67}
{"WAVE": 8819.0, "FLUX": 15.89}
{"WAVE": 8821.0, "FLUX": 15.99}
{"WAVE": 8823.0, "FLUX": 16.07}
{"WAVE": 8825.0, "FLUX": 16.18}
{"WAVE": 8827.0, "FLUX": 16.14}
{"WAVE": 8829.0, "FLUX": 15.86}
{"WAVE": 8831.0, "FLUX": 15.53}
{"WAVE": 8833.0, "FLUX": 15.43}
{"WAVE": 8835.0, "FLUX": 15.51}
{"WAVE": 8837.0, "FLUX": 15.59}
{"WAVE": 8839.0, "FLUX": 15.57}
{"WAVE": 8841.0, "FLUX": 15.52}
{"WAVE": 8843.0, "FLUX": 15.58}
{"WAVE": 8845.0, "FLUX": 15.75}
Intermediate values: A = 248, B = 1.8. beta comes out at 11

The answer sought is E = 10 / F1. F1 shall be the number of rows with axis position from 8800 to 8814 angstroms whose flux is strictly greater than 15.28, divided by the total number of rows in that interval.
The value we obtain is 70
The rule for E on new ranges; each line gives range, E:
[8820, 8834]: 10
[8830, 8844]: 10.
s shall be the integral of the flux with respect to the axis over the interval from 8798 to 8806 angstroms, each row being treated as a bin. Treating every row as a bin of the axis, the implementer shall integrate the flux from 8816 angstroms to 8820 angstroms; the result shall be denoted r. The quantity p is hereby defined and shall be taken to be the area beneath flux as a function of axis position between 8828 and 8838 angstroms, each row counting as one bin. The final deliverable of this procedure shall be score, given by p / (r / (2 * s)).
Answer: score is 604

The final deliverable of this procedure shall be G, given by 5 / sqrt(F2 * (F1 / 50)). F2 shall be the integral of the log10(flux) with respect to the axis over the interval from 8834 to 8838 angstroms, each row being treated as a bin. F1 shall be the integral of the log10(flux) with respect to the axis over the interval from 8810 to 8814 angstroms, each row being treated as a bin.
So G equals 7.51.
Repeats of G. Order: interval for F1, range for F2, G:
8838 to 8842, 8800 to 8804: 7.43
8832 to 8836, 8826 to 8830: 7.39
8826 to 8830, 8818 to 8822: 7.35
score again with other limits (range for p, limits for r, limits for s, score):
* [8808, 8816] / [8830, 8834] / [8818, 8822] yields 241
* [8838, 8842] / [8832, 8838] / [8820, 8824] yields 86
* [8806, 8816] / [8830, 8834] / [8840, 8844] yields 292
